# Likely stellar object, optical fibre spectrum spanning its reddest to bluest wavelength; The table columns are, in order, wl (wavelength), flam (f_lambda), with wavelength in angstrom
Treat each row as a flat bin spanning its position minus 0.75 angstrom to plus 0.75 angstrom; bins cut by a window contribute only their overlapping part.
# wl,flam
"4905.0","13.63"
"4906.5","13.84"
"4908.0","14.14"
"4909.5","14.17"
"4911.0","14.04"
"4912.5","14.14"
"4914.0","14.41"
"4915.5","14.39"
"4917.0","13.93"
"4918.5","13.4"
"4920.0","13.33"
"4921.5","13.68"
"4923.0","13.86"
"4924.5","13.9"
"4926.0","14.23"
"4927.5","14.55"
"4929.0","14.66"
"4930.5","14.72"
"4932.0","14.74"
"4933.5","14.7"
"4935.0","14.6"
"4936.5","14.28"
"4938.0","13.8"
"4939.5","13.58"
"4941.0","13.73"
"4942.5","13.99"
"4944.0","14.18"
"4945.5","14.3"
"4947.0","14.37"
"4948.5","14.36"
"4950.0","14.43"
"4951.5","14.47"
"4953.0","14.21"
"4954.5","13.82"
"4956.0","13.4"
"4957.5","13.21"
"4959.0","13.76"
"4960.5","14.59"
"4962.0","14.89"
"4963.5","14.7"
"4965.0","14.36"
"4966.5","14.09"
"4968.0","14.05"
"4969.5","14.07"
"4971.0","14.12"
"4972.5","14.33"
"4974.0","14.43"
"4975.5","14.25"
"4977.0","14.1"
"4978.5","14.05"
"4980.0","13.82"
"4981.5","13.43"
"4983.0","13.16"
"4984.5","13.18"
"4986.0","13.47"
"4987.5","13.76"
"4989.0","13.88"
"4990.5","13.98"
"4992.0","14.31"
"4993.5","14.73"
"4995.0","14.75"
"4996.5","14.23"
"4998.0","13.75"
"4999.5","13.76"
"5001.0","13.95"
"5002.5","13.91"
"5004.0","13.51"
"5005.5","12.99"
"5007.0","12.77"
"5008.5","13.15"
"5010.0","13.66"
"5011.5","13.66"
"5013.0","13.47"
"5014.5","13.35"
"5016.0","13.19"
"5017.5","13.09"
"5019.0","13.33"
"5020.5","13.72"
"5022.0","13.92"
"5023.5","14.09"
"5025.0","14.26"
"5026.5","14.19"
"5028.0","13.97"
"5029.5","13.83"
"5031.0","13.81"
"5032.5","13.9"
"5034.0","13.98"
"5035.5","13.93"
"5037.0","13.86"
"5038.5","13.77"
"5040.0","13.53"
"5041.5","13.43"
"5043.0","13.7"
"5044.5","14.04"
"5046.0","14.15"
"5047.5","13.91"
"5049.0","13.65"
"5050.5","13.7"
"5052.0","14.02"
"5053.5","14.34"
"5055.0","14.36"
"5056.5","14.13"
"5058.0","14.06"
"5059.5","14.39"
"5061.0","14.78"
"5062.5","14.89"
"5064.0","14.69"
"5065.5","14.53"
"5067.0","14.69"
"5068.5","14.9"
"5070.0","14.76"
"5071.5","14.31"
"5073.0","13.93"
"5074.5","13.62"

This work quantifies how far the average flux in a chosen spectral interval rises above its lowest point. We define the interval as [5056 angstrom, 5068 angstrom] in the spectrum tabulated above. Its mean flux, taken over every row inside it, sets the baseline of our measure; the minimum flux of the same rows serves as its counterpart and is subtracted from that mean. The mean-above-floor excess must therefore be 0.5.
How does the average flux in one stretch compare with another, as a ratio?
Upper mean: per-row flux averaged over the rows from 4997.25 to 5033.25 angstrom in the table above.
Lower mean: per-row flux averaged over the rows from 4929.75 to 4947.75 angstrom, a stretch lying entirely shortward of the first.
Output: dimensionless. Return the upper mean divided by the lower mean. 0.96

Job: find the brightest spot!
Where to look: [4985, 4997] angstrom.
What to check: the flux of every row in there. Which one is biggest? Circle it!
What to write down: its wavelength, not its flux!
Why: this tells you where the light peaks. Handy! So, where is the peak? 4995.0 angstrom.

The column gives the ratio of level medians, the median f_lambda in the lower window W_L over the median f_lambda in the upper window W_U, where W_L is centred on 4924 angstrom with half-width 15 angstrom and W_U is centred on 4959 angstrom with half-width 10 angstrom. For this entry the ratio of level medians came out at 1.00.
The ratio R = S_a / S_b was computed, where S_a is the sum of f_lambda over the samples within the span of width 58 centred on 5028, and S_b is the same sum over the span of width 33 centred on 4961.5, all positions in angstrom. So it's 1.7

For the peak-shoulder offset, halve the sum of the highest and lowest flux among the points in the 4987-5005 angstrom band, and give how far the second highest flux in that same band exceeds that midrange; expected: 0.60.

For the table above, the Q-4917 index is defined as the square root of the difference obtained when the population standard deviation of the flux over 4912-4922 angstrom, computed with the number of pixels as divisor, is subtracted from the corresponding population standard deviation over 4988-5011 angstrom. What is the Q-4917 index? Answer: 0.37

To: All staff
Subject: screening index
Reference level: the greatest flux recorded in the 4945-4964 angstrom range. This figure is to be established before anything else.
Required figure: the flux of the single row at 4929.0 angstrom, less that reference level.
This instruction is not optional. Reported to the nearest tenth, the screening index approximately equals -0.2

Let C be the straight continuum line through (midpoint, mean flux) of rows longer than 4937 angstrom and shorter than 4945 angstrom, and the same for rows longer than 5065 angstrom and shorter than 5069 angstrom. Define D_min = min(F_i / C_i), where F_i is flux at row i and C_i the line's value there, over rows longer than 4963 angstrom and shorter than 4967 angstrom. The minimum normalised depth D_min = 1.00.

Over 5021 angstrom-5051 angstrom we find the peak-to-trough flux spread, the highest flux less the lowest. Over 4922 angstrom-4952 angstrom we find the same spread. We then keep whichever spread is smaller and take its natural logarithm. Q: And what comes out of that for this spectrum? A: -0.19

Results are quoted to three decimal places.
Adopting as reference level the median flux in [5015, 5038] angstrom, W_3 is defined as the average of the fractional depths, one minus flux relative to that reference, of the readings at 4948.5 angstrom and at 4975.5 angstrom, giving -0.029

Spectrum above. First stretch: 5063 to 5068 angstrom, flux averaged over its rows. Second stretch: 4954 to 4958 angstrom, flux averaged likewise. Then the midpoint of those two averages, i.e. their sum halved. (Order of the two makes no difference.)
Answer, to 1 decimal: 14.1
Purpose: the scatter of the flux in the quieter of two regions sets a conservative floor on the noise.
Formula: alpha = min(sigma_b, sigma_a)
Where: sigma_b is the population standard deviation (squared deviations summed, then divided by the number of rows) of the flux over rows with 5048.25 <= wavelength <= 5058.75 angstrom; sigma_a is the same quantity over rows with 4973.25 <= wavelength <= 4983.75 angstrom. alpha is 0.26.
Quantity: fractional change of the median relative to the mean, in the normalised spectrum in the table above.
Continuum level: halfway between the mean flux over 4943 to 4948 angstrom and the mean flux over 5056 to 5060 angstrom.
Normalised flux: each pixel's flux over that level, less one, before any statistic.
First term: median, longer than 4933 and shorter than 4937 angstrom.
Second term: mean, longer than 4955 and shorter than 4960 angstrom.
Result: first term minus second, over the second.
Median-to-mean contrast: -1.5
